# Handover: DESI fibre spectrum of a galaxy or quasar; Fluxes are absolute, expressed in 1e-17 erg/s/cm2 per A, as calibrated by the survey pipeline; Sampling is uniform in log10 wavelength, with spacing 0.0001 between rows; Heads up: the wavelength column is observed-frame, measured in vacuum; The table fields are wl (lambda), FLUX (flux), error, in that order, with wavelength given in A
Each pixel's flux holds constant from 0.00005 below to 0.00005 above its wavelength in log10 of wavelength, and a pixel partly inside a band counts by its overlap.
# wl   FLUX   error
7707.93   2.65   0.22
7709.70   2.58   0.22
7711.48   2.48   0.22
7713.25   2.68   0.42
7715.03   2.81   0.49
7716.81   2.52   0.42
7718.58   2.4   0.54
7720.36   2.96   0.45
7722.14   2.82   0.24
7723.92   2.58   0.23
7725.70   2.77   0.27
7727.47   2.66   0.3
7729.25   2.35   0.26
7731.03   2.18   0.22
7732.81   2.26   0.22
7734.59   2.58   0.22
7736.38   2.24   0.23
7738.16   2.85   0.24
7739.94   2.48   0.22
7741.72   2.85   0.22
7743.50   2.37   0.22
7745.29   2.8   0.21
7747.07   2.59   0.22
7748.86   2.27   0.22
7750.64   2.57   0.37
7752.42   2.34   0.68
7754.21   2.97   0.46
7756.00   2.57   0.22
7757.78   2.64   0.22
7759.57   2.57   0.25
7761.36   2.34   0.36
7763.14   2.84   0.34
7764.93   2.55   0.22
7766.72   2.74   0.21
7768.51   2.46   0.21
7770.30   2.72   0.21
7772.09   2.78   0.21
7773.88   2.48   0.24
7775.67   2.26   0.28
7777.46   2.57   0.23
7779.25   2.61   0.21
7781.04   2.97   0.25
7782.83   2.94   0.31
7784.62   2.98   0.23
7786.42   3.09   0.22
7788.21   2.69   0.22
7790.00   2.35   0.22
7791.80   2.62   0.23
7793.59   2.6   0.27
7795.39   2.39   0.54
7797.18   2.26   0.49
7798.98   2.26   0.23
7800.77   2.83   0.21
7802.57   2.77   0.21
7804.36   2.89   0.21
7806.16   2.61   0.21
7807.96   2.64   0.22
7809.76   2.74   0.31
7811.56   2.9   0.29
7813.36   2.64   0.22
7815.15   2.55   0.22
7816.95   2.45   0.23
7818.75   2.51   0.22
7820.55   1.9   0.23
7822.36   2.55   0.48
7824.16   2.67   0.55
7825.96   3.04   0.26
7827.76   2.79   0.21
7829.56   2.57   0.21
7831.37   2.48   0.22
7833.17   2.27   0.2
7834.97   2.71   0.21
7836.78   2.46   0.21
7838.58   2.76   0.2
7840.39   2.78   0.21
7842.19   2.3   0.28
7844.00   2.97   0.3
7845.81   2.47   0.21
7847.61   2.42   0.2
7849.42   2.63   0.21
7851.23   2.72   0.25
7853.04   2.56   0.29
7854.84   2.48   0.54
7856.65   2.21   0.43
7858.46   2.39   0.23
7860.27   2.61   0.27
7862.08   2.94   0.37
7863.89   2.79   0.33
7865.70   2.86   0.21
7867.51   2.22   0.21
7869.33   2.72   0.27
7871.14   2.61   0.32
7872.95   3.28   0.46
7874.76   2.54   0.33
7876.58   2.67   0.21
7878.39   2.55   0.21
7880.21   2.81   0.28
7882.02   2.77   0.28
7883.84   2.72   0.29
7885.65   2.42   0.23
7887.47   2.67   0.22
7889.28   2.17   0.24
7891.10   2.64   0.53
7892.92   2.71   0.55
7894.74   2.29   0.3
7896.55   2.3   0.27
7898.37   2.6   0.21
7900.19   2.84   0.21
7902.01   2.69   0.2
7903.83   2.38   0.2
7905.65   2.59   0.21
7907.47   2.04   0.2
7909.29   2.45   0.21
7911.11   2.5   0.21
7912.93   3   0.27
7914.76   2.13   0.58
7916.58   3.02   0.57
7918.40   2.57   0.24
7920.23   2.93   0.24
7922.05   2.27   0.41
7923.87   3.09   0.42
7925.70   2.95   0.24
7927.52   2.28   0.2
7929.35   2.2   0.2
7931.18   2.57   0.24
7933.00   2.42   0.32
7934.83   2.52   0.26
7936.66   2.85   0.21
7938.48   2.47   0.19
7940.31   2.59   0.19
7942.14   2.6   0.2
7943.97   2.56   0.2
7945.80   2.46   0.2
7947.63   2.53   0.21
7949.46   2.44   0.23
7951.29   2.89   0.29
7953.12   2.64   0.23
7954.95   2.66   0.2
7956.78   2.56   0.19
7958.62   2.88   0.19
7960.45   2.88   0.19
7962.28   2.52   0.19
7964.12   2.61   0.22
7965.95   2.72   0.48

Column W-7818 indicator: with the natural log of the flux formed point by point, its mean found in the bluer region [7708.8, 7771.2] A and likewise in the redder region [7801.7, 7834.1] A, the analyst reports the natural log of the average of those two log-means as -0.051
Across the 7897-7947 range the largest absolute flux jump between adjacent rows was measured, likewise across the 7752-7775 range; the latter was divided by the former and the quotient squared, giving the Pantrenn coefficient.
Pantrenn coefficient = 0.50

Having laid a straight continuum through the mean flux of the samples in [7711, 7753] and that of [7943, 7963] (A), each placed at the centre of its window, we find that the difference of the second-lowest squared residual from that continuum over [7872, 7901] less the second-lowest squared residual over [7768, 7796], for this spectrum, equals 0.0002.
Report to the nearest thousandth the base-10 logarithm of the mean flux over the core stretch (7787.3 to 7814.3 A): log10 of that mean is 0.417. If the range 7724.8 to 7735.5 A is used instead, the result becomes 0.392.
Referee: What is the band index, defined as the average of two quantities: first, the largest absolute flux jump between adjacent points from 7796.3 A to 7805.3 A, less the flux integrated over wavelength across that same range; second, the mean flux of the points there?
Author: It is -10.1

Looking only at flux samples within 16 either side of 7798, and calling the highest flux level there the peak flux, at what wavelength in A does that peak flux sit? 7786.42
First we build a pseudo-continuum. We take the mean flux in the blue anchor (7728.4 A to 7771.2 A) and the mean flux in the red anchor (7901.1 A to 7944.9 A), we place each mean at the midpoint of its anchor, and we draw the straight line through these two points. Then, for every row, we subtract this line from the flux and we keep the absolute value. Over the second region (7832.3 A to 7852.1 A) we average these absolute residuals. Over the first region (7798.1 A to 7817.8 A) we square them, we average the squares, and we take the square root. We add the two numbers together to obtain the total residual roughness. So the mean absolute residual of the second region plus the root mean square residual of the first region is 0.40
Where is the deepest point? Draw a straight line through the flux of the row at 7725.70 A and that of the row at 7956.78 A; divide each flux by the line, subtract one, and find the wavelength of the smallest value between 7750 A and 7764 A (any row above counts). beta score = 7752.42 A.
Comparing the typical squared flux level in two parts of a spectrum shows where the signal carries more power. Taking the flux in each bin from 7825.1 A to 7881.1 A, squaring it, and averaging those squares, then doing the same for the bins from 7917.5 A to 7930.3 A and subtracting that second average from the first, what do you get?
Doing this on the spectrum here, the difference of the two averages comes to 0.04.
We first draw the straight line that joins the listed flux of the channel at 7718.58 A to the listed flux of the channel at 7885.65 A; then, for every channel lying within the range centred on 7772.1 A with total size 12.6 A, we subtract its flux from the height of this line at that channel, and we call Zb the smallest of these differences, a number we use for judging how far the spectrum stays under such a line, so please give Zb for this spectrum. -0.37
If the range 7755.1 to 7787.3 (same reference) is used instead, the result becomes -0.68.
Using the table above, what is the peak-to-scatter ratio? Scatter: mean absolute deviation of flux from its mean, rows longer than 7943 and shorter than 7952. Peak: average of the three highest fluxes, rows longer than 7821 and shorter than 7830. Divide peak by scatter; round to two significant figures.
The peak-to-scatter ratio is 23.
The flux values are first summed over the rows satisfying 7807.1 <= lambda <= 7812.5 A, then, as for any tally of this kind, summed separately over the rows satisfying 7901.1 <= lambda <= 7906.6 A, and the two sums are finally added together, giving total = 15.9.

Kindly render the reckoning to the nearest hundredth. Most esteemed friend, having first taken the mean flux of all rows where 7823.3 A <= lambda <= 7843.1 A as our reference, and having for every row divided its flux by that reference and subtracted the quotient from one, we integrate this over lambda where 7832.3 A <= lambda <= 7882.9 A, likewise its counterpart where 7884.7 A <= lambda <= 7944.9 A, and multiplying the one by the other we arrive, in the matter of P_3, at -0.12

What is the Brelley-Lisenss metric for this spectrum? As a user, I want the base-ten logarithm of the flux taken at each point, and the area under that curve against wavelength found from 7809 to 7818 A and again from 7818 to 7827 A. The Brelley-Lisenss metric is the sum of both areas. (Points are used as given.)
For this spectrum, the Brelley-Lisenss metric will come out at 7.40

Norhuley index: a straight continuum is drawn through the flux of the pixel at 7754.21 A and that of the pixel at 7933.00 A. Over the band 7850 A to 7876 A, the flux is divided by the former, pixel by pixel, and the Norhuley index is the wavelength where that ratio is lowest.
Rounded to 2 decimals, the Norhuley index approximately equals 7856.65 A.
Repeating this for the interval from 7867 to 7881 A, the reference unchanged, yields 7867.51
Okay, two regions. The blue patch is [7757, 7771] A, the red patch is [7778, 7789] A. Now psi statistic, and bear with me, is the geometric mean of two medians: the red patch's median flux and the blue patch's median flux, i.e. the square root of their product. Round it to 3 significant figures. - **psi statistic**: 2.77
